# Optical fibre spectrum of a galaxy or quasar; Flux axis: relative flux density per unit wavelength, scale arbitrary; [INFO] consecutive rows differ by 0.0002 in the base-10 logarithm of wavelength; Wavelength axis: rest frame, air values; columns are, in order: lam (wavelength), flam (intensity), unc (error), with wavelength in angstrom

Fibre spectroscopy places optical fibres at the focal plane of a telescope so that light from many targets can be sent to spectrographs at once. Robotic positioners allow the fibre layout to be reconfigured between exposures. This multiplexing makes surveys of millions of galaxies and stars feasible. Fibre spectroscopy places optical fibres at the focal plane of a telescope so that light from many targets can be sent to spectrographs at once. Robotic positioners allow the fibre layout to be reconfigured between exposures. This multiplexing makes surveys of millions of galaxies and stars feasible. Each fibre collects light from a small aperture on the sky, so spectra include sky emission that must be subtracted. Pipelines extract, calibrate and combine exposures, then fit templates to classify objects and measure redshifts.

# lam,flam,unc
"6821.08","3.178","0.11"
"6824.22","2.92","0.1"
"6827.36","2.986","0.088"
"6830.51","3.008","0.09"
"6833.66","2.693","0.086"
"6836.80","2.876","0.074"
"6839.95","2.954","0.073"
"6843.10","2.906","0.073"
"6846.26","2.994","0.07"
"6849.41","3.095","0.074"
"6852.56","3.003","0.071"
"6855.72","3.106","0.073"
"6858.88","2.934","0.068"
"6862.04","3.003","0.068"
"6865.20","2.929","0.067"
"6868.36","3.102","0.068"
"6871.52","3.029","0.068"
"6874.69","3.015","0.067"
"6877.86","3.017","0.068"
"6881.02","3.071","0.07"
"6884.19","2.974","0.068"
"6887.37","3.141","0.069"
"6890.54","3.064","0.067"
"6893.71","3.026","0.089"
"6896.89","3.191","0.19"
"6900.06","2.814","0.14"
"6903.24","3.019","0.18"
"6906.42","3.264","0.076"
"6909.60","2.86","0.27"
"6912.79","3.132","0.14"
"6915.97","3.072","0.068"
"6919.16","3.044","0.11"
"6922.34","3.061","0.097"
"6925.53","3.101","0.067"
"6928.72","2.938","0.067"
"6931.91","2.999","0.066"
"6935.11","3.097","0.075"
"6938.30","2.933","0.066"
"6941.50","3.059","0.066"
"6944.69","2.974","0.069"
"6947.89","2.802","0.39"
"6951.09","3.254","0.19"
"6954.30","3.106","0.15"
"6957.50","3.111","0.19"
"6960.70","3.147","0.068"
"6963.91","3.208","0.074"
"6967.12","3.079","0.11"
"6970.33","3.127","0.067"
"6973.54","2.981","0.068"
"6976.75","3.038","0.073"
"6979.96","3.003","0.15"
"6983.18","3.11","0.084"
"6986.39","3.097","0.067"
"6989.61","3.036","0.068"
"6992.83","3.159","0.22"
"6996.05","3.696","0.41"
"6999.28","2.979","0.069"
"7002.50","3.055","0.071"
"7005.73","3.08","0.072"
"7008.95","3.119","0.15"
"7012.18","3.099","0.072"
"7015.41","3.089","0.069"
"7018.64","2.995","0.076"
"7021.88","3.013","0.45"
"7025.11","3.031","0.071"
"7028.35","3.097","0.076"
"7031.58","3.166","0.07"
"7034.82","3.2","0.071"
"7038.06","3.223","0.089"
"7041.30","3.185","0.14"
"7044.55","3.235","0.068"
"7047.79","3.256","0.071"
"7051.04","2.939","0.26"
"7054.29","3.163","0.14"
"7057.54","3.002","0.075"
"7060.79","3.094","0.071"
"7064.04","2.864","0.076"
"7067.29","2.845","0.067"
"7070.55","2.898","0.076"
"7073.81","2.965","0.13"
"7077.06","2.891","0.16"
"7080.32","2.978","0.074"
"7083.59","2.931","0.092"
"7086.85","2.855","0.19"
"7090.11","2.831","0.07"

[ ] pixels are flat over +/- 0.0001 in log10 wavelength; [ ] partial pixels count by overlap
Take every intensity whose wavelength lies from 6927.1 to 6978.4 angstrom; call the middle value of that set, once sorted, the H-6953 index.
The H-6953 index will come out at 3.07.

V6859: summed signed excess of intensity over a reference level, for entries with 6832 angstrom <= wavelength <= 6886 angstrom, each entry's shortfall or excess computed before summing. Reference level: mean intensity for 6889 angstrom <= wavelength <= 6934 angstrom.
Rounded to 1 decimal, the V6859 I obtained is -1.0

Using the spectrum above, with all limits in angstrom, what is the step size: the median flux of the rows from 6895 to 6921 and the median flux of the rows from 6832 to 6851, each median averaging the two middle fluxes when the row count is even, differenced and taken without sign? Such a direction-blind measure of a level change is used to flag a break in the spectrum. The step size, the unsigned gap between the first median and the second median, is 0.128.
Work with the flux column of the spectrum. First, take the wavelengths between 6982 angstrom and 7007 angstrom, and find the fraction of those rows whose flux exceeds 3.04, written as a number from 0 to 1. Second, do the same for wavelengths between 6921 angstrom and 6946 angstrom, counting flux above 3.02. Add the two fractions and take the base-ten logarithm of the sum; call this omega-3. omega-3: 0.10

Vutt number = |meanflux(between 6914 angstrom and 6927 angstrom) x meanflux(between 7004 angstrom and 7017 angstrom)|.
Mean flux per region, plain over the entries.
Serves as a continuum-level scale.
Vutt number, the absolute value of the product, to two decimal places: 9.51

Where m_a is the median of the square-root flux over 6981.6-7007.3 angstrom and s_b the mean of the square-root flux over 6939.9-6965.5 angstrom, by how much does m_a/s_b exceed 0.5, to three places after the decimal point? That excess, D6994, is 0.501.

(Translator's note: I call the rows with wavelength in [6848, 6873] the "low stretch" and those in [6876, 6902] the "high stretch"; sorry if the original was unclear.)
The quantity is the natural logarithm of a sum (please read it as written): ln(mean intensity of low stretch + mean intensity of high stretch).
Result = 1.80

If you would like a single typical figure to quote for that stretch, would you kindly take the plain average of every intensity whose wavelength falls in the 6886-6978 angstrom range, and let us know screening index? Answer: 3.057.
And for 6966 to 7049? 3.121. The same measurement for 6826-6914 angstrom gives 3.007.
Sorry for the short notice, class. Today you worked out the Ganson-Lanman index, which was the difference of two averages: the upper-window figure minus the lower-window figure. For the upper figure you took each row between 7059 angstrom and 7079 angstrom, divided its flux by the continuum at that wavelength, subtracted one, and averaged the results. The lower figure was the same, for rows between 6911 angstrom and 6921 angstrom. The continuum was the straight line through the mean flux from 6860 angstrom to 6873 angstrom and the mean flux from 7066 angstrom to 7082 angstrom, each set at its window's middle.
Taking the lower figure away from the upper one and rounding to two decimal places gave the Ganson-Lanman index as -0.03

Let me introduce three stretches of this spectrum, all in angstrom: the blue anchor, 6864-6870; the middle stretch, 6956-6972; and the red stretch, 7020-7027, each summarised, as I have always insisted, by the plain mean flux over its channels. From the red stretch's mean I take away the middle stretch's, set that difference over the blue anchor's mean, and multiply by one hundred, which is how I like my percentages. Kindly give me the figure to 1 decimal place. -3.7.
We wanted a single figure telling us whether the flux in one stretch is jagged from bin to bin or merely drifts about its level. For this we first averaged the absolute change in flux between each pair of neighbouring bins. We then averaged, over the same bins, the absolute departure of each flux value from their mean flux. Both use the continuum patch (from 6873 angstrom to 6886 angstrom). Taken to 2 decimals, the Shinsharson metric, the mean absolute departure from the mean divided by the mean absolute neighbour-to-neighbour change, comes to 0.51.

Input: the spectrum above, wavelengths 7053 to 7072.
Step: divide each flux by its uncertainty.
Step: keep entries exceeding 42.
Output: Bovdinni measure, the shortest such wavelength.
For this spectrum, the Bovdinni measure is 7060.79 angstrom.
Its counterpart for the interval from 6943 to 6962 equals 6944.69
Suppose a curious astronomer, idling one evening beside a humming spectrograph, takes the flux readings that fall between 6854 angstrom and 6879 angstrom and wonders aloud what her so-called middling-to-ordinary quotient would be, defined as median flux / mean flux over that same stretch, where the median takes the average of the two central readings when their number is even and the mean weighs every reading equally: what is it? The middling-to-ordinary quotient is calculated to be 1.00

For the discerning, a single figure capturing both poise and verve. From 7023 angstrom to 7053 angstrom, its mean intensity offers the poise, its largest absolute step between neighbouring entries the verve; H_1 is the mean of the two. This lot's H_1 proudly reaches 1.73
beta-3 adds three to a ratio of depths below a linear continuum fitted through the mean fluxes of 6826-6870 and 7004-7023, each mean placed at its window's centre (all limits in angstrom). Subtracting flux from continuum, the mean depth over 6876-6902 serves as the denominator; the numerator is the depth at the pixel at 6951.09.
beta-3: 8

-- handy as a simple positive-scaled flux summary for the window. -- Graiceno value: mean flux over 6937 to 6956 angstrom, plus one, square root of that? 2.01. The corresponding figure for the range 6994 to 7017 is 2.04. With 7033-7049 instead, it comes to 2.05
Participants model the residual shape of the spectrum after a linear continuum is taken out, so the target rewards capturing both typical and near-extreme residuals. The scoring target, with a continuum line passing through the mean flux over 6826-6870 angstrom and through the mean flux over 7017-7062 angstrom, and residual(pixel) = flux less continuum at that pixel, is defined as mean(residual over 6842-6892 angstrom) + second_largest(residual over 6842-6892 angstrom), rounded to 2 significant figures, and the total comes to 0.17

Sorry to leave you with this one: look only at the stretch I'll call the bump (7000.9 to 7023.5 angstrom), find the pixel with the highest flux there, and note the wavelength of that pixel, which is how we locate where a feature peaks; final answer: 7008.95 angstrom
